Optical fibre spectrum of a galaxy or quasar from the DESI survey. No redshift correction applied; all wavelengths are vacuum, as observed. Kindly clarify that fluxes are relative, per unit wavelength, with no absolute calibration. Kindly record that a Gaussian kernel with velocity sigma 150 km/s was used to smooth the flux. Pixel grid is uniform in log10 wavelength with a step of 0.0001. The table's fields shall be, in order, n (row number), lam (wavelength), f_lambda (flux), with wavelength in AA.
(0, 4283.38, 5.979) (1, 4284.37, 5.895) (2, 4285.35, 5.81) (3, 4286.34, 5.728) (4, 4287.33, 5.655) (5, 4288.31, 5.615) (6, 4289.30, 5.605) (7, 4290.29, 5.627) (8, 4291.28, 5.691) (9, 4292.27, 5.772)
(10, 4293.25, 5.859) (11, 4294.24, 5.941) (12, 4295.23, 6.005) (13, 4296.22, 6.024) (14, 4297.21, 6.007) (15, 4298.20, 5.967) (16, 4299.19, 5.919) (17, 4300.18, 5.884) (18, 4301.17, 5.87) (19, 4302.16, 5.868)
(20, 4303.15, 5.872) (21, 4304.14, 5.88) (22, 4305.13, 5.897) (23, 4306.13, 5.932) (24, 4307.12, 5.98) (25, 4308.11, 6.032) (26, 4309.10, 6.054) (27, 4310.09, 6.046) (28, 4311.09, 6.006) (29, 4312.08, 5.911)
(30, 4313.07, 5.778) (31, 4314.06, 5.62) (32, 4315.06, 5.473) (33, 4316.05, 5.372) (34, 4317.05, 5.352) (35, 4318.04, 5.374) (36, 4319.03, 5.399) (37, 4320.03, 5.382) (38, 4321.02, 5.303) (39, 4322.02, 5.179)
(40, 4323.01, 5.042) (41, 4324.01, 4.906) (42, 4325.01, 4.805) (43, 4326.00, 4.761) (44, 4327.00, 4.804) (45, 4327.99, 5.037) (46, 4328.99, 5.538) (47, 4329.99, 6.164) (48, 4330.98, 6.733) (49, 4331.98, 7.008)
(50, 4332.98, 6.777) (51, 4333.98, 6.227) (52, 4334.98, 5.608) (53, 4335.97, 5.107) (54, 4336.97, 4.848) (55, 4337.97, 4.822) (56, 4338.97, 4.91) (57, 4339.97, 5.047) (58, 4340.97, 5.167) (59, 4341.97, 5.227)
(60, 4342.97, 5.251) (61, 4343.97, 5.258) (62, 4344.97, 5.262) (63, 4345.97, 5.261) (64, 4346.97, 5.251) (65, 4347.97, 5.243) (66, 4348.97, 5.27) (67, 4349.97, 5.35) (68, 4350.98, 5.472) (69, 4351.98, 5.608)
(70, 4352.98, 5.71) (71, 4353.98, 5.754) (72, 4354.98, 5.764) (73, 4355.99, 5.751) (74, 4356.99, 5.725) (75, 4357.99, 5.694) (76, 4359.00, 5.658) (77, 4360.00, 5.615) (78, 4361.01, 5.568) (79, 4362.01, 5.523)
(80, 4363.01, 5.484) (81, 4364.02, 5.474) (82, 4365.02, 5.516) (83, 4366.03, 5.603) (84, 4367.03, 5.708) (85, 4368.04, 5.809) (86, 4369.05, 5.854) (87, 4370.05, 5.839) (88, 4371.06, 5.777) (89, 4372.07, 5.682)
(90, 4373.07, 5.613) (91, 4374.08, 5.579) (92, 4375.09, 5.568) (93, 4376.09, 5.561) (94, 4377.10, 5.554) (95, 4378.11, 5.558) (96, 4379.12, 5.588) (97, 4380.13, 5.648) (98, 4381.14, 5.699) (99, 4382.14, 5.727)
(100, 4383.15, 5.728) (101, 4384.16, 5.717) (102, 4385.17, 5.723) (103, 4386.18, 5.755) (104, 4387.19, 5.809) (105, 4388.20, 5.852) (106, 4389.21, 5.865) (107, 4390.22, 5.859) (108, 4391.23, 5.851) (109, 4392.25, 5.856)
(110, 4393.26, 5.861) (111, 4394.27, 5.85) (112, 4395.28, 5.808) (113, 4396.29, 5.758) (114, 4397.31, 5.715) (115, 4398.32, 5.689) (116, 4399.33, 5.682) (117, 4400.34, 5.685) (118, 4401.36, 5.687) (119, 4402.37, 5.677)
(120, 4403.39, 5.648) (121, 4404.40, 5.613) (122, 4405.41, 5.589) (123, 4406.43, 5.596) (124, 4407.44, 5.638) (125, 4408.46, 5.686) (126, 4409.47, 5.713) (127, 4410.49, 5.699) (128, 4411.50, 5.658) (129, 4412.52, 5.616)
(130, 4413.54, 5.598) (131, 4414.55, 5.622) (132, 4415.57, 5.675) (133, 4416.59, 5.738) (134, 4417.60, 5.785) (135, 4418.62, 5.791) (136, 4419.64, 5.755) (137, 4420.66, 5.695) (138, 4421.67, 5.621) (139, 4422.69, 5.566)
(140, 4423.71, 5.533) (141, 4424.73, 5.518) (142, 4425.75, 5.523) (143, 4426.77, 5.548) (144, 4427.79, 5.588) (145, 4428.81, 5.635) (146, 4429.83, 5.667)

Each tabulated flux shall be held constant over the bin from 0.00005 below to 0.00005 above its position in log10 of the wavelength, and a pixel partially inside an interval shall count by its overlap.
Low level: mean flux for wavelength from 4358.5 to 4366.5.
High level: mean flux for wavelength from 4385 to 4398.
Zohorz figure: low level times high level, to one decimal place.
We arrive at 32.3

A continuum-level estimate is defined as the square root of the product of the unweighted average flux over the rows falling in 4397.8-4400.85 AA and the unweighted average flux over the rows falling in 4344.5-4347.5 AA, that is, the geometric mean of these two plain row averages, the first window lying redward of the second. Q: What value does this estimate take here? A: 5.47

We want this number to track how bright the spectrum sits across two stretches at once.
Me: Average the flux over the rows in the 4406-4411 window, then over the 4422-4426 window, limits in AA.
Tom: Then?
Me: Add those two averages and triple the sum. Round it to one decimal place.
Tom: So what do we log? 33.6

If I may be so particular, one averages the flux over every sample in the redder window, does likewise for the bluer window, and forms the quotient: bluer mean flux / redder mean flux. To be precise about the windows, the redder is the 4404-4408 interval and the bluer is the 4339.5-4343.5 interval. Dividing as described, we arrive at 0.92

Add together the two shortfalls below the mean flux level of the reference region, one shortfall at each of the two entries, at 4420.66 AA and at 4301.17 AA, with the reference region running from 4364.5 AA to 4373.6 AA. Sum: -0.1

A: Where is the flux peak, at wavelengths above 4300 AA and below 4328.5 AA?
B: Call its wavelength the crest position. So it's 4309.10 AA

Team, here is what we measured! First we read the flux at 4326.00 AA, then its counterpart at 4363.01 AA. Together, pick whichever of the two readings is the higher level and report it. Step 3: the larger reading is 5.48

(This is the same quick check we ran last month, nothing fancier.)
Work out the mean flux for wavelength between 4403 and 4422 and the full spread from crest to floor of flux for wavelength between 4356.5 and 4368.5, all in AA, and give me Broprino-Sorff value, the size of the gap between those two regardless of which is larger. 5.3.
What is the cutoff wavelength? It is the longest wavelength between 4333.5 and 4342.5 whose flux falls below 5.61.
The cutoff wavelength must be 4341.97 AA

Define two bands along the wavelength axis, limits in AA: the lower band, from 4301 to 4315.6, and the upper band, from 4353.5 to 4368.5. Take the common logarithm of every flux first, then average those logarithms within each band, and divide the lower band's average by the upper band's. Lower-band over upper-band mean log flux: 1.02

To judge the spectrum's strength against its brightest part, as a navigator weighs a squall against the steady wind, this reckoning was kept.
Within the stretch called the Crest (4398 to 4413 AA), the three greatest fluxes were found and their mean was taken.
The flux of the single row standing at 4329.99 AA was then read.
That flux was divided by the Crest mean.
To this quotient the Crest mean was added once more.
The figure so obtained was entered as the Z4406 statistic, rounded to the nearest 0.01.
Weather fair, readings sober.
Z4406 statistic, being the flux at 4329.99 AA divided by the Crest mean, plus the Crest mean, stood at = 6.78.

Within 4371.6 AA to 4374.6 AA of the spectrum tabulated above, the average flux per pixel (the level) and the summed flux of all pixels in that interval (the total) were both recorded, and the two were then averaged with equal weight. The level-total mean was 11.25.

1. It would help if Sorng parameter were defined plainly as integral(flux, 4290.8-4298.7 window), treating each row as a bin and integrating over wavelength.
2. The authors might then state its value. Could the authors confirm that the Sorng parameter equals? 46.7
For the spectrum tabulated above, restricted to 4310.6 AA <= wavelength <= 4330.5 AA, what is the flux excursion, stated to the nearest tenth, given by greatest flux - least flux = 1.4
